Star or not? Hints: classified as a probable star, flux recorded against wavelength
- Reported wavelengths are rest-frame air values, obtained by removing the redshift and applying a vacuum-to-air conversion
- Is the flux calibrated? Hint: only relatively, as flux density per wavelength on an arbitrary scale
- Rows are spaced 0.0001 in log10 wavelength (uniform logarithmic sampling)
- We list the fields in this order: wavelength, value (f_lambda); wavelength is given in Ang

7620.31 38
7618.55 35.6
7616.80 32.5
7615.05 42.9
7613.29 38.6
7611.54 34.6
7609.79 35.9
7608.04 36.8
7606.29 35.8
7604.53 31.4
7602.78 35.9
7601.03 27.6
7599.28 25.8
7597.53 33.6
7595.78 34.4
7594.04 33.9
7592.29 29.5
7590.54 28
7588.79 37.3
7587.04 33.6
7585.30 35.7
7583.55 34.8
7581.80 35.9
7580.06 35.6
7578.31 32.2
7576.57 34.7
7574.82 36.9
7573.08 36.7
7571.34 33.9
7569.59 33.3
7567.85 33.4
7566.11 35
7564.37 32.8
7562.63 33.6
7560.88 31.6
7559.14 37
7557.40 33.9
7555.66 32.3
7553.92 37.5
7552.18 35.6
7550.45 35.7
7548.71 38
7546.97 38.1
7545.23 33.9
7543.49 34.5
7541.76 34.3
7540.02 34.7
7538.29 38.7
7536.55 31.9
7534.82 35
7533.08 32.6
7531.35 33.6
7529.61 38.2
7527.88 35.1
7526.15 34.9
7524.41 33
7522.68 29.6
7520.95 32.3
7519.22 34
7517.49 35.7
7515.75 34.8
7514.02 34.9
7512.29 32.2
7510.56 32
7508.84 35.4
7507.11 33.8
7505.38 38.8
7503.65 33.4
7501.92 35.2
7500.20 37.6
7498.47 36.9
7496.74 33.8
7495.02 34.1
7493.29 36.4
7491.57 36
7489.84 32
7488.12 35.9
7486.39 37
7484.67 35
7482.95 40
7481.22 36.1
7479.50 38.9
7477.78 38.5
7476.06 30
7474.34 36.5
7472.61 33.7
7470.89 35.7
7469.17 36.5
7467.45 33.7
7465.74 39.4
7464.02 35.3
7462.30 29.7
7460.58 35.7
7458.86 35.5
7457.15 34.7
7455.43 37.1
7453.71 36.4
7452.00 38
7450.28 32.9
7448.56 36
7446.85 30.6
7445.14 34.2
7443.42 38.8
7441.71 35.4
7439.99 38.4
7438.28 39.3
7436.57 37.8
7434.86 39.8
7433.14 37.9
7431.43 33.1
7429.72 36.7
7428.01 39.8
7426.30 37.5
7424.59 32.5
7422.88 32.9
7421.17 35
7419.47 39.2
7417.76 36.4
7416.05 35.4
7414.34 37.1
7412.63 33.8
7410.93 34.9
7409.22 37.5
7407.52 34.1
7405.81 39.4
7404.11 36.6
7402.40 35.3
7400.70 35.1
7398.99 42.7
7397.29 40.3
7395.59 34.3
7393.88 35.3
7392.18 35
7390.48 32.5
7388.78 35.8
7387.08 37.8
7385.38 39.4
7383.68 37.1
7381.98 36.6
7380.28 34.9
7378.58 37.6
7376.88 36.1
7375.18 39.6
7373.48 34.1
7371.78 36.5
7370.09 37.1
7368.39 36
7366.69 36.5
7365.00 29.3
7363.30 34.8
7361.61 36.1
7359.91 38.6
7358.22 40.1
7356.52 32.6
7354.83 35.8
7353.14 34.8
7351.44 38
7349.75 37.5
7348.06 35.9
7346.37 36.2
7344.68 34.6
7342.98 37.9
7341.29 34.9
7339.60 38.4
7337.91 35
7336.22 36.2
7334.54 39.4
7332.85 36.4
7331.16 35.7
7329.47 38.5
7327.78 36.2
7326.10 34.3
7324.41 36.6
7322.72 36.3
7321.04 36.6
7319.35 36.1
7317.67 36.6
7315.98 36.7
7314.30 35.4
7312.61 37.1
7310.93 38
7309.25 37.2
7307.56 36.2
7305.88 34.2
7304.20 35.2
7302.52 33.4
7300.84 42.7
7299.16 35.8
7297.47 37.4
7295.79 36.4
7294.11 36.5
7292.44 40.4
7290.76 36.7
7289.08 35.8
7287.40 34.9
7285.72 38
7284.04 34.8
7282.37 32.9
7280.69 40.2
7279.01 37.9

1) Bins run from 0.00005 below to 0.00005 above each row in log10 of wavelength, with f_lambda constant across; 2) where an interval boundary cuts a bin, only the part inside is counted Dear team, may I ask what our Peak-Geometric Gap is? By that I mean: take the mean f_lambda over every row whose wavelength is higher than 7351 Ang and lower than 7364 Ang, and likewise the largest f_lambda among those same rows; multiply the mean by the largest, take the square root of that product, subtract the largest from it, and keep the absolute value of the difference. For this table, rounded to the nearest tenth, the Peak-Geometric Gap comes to 1.9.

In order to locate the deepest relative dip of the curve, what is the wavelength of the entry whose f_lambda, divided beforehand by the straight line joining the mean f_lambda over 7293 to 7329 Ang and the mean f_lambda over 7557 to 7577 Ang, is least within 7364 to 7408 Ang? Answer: 7365.00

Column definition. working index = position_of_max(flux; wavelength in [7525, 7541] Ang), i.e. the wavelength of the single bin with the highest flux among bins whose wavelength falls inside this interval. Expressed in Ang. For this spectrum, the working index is 7538.29 Ang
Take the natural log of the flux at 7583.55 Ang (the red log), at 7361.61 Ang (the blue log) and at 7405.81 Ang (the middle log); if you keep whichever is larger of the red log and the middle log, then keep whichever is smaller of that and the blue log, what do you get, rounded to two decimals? 3.59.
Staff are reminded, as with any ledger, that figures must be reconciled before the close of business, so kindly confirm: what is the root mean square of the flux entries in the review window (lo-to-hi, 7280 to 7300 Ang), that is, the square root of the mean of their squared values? 36.7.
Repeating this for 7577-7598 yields 33.8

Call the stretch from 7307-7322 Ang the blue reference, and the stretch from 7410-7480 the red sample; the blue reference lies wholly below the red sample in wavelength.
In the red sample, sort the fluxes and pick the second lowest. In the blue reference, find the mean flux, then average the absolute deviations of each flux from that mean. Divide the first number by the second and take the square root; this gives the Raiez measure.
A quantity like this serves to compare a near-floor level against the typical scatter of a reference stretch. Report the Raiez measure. 7.5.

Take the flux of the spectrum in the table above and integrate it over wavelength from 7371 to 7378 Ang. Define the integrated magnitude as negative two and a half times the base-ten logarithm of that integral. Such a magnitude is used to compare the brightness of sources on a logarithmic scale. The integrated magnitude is -6.0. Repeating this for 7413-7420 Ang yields -6.0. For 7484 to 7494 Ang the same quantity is -6.4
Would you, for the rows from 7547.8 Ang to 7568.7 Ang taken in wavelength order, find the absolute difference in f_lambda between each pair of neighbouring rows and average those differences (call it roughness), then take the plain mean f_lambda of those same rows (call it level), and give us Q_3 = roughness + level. 37.1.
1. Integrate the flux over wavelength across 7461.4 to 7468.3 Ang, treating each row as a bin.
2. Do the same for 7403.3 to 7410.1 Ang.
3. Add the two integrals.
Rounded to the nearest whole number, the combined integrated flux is 489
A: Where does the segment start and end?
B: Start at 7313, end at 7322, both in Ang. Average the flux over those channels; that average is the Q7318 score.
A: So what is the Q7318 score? 36.3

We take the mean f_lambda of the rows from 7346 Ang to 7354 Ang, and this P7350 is 36.5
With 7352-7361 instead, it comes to 36.4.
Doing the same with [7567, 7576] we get 34.8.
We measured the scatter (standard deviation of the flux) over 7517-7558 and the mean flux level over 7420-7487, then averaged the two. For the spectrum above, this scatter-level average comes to 19.1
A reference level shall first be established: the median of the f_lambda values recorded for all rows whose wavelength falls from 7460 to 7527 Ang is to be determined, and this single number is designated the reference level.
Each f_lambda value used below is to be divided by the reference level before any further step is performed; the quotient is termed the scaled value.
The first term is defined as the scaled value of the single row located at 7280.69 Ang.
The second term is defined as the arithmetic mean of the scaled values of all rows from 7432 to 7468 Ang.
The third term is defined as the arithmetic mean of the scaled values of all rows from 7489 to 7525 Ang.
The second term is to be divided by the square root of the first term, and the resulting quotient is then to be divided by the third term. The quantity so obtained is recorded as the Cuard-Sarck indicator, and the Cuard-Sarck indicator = 0.98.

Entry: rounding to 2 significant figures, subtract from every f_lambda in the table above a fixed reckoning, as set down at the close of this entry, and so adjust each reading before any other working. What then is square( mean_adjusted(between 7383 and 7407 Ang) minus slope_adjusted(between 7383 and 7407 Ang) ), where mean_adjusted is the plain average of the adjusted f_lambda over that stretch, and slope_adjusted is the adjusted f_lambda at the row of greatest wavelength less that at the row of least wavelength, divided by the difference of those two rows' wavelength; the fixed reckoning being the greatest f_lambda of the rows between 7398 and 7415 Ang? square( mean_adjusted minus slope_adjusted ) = 35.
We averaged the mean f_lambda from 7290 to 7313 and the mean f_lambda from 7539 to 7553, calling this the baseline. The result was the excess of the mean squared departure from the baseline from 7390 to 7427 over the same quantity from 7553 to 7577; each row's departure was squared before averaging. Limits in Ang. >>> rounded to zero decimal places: 0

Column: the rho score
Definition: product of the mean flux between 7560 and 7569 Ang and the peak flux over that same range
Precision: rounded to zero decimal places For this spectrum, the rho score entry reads 1165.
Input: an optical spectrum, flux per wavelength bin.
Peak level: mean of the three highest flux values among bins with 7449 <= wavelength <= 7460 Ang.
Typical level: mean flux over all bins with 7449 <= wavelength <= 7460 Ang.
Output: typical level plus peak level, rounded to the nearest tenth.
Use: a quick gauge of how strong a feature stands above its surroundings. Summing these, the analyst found 72.9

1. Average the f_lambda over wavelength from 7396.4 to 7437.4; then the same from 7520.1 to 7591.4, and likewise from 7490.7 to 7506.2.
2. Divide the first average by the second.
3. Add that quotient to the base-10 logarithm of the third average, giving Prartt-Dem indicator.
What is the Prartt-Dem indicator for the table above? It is 2.62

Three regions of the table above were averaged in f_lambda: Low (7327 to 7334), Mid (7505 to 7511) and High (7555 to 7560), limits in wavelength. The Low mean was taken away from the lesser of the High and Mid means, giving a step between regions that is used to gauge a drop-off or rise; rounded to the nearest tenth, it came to -2.3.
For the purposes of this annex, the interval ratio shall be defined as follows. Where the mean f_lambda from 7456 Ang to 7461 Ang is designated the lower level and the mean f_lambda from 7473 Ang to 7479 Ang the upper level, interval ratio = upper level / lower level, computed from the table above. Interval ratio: 0.99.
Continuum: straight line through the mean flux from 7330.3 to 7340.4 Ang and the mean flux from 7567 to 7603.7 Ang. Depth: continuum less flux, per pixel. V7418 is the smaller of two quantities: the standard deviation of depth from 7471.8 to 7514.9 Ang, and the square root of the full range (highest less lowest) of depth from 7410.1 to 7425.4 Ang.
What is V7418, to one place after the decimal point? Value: 2.4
